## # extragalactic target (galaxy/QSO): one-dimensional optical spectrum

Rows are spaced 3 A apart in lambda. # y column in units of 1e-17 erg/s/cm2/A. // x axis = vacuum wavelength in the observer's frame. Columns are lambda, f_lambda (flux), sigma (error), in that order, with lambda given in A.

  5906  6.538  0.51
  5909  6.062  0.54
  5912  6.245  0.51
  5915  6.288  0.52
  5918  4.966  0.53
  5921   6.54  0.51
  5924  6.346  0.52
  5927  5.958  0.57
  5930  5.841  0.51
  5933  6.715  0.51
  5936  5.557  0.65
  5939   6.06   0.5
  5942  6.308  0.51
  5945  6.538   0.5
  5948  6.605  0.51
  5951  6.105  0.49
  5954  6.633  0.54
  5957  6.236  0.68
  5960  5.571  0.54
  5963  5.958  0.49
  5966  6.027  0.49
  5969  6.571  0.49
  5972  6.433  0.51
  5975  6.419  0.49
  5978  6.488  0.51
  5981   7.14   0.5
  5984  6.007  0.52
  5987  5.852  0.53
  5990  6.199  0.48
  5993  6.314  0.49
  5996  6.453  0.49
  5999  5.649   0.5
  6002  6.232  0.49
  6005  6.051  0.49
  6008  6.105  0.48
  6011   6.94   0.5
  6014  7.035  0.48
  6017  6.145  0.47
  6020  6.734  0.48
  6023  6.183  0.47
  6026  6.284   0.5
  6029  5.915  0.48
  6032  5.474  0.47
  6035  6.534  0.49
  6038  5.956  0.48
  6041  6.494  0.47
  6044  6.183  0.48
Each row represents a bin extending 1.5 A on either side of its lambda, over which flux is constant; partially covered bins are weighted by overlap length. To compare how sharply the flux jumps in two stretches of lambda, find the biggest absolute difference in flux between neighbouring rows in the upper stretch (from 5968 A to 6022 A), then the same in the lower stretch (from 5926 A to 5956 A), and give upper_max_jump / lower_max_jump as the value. 0.98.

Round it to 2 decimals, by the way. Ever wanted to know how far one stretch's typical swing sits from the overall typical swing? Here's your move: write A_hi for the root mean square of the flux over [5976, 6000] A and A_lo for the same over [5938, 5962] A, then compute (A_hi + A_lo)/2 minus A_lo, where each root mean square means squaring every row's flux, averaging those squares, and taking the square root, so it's 0.01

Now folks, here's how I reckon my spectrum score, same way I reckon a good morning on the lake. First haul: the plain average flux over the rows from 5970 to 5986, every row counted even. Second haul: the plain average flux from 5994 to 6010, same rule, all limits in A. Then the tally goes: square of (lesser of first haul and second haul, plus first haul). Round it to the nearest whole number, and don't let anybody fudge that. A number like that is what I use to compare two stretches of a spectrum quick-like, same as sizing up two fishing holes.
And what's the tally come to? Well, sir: 159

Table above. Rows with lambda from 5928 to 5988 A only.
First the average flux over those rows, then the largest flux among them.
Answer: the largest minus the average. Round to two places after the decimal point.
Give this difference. 0.89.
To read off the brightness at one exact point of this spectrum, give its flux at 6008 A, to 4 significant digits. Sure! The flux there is 6.105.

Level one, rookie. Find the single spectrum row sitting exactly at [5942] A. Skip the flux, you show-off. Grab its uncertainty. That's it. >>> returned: 0.510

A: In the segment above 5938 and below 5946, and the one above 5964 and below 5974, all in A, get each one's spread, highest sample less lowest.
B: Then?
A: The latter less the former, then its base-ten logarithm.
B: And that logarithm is -1.2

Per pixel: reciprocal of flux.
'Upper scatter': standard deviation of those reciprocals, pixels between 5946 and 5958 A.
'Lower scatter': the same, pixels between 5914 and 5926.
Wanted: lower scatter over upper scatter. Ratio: 3.47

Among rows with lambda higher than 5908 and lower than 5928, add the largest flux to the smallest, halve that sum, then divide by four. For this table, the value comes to 1.44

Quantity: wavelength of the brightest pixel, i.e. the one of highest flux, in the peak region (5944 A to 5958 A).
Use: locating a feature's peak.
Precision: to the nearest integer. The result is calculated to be 5954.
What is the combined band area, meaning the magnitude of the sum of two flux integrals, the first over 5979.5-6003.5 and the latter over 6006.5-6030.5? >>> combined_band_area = 304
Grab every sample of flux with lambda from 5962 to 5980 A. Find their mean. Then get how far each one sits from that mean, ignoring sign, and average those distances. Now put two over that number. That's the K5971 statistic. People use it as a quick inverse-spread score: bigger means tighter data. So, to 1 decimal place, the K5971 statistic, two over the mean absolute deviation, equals 9.3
